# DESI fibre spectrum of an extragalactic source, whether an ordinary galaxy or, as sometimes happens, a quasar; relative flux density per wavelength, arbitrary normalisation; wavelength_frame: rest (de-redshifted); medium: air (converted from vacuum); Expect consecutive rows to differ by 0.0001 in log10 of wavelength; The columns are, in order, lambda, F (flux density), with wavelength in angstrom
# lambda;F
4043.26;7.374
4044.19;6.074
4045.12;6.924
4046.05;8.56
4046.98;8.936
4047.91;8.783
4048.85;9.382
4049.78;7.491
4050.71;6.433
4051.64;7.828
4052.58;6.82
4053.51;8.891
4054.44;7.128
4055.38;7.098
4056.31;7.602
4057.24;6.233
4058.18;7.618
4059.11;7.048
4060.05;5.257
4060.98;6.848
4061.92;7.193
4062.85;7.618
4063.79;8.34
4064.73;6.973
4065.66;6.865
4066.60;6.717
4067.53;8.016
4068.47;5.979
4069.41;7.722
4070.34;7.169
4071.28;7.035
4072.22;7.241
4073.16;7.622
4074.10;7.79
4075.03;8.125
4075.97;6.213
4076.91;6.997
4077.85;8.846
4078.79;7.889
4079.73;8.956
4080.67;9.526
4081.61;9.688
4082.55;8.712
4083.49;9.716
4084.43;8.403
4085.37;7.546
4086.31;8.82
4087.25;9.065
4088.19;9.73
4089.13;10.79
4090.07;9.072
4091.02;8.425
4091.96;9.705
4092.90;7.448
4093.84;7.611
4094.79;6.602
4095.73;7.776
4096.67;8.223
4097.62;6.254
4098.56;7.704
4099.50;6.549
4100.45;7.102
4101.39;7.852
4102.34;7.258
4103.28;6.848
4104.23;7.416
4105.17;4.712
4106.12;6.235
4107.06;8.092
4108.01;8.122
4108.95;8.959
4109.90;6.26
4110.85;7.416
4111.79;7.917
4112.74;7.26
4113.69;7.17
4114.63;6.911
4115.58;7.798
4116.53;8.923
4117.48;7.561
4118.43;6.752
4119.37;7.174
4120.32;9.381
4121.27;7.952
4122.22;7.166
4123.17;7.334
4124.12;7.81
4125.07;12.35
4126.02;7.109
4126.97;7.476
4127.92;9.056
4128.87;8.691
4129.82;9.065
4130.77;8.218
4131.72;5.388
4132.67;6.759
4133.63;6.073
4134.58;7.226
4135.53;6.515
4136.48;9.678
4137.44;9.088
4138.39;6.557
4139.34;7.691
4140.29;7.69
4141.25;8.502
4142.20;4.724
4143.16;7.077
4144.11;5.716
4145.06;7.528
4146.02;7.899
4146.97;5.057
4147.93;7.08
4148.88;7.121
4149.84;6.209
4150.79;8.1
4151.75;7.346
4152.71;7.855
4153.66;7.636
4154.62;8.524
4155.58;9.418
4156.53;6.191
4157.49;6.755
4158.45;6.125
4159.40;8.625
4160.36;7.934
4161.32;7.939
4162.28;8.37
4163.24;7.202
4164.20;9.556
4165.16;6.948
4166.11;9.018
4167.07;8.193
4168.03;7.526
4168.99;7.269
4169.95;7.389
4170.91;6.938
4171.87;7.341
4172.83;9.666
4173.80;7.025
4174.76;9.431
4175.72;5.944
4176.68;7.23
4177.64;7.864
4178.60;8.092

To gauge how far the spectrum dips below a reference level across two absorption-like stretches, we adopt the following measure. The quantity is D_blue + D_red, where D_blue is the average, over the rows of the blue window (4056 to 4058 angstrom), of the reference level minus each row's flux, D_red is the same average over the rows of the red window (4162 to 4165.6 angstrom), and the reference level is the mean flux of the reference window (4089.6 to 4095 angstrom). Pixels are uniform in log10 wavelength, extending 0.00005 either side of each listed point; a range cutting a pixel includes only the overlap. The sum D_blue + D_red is 1.4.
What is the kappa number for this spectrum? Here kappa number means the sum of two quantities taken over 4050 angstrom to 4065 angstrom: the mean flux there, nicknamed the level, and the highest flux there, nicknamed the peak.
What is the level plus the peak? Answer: 16.1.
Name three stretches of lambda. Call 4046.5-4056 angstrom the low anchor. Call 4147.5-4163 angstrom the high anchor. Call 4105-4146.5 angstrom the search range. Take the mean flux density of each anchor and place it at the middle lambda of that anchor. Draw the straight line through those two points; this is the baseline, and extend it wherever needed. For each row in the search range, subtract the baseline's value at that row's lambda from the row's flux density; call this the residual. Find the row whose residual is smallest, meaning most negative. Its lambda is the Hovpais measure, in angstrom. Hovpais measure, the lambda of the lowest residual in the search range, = 4105.17 angstrom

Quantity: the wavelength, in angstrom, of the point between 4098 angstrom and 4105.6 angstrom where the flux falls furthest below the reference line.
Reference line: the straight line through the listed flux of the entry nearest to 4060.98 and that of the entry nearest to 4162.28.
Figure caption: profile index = 4105.17 angstrom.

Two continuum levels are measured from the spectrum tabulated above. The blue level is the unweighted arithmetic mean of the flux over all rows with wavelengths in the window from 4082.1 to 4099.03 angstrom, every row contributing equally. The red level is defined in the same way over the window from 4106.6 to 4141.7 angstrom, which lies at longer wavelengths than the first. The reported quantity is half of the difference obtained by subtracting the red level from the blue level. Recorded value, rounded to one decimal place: 0.3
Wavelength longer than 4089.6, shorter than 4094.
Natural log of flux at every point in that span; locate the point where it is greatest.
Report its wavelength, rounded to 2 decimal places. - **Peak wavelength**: 4091.96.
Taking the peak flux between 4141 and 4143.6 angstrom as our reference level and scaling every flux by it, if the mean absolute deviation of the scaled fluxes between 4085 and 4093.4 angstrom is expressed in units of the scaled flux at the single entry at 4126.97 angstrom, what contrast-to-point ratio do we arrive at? 0.11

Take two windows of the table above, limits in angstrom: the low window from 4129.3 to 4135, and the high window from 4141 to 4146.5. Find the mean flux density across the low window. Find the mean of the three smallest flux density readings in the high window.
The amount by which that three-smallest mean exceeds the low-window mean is -1.3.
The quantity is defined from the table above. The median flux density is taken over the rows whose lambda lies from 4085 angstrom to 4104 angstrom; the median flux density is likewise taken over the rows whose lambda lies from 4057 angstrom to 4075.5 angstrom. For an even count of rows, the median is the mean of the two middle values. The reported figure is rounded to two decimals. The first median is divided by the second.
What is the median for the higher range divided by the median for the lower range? 1.08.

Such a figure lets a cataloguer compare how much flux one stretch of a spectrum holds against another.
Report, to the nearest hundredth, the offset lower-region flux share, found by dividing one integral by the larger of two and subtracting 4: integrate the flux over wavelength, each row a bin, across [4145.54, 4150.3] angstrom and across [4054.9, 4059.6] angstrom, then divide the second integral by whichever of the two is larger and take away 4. -3.00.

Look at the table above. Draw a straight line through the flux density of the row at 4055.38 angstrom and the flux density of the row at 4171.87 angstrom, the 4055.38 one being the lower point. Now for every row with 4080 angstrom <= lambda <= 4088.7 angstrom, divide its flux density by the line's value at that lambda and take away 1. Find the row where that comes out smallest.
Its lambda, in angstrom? 4085.37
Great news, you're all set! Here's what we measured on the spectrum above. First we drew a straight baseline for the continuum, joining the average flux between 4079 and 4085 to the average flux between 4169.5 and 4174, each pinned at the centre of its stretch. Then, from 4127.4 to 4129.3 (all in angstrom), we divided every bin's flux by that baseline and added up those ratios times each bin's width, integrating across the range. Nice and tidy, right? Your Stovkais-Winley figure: 2.01 angstrom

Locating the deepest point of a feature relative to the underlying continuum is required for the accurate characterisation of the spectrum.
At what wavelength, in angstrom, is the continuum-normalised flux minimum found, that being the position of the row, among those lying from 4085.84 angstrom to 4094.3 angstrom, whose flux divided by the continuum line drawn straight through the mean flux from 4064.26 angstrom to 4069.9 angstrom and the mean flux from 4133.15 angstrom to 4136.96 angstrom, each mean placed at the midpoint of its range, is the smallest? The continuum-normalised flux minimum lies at 4092.90 angstrom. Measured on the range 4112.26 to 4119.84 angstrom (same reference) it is 4118.43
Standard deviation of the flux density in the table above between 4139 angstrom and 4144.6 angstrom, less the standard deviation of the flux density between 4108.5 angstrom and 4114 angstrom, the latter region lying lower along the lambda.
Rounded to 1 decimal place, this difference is 0.5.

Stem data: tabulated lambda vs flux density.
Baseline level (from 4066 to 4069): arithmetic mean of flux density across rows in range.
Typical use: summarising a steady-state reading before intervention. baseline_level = 6.9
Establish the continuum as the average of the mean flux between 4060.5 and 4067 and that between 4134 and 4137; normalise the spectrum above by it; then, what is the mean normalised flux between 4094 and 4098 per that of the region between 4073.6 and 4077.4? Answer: 0.99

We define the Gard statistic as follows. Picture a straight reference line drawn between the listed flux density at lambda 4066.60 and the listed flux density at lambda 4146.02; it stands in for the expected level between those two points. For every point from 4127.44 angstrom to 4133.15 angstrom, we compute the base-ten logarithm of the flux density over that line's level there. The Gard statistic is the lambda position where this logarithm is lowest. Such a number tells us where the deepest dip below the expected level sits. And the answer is 4131.72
